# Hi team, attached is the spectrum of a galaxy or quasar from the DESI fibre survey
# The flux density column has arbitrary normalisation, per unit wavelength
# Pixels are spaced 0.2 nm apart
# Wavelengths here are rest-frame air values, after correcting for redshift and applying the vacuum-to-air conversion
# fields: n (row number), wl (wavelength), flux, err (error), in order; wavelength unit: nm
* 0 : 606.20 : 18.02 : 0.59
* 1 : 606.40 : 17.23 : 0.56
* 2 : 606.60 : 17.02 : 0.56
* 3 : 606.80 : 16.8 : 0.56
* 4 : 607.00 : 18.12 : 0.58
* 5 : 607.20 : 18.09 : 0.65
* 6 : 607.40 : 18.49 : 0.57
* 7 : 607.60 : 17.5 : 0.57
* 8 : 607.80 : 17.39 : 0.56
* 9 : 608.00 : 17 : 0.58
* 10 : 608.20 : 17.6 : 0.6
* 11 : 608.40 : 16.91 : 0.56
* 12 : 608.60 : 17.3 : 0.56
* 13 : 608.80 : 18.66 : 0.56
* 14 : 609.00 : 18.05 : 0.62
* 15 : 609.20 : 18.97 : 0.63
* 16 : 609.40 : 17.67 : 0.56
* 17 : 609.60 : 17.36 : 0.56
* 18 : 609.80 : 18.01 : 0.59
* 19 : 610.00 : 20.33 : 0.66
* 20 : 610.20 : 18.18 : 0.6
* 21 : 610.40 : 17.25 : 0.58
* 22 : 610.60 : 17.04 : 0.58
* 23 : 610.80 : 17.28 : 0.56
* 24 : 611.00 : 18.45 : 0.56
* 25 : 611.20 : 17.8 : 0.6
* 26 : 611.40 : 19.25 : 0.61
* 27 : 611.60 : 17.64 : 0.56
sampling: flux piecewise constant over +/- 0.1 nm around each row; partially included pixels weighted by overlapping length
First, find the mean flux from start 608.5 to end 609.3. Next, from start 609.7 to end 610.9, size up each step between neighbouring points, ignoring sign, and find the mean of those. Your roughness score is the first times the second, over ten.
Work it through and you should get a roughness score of 2.1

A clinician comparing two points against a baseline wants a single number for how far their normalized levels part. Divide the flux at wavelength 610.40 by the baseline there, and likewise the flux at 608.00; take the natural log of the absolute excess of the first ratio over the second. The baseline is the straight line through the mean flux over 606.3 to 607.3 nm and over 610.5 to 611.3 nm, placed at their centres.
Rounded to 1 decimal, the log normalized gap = -4.8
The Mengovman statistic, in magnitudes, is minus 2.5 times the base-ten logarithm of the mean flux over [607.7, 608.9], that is -3.11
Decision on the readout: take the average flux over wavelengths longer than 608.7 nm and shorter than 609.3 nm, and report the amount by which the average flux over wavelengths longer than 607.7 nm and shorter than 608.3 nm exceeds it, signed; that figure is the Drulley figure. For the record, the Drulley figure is -1.2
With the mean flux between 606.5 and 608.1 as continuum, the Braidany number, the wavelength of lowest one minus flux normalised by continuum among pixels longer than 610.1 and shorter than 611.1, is 611.00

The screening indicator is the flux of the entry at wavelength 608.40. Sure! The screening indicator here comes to 16.91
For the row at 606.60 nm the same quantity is 17.02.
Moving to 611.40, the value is 19.25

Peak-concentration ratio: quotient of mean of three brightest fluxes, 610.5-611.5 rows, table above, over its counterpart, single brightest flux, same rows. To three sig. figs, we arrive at 0.961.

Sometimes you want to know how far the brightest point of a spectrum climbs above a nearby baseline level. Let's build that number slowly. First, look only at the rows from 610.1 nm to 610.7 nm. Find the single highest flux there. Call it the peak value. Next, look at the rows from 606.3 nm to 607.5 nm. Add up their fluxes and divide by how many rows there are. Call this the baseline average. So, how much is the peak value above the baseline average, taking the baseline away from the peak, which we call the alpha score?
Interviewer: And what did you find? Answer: 0.6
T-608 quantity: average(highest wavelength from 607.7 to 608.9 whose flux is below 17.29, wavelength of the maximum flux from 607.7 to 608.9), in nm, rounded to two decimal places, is 608.60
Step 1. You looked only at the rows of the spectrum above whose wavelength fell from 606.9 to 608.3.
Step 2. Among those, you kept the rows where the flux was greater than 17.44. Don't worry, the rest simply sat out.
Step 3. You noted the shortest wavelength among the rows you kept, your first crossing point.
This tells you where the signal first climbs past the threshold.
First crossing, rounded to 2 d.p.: 607.00 nm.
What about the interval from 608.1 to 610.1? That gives 608.20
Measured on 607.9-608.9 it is 608.20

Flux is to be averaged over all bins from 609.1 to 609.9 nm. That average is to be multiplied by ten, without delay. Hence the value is 180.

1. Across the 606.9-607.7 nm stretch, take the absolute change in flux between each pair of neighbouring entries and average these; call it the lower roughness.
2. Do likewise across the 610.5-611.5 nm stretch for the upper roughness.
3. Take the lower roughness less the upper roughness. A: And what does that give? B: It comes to -0.40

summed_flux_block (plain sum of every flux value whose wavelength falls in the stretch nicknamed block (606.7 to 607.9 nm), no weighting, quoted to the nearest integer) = 106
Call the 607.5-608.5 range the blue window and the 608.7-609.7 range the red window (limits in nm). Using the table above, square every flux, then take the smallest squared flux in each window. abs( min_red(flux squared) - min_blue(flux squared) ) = 15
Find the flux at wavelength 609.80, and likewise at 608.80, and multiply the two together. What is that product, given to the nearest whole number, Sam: 336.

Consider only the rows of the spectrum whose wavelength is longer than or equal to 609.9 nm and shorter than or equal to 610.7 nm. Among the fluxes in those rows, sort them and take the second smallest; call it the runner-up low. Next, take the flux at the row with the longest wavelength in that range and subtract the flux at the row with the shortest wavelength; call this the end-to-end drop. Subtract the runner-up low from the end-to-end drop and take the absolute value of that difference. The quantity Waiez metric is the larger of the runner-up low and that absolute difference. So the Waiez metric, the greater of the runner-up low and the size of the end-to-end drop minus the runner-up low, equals 20.5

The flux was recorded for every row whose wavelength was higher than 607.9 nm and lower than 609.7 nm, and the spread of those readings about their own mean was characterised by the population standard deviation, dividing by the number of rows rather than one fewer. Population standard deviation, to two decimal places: 0.67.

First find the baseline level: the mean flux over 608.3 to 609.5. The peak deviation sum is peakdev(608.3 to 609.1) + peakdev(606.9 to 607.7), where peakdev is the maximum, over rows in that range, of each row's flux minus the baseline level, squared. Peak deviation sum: 1.4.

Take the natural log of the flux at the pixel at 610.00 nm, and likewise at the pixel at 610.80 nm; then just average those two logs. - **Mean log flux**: 2.93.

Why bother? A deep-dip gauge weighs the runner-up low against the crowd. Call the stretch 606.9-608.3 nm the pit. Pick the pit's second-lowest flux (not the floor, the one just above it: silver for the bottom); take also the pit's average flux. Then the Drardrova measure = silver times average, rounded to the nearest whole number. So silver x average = 309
